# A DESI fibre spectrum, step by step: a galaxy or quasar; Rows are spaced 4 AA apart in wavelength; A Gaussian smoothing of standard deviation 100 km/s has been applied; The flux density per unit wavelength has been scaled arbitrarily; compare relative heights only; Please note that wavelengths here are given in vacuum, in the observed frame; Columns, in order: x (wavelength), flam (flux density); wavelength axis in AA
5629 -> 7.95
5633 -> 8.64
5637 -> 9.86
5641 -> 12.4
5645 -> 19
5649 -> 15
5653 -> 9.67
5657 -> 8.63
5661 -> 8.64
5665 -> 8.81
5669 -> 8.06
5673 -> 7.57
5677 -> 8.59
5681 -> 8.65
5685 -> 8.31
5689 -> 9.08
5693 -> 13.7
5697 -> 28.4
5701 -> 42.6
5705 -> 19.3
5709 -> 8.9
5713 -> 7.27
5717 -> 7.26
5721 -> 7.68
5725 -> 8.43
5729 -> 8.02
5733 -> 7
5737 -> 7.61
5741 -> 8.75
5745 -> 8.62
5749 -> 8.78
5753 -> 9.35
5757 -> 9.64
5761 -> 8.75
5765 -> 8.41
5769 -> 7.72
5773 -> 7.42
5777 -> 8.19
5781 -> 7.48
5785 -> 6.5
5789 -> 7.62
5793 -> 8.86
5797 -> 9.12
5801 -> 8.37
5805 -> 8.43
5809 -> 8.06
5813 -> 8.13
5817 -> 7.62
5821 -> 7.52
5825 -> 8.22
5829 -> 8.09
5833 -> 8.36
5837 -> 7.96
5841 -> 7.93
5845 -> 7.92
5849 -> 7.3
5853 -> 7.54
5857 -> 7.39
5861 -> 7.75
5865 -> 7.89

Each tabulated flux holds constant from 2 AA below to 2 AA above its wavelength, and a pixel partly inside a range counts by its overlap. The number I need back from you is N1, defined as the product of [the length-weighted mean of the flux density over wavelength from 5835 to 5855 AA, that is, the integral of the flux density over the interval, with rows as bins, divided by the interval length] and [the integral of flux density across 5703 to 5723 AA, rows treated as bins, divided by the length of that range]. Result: 78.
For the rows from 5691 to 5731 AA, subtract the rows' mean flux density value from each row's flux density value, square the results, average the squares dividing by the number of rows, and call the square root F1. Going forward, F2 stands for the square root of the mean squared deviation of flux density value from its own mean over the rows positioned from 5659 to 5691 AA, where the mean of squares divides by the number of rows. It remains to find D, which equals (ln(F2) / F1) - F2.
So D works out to -0.5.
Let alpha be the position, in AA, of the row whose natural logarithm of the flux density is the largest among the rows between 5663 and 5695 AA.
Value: 5693 AA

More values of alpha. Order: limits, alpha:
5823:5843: 5833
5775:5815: 5797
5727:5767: 5757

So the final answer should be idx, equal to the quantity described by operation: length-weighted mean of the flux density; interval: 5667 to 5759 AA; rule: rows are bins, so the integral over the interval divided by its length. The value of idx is 11.37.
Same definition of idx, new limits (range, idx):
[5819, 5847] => 8.00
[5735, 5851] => 8.16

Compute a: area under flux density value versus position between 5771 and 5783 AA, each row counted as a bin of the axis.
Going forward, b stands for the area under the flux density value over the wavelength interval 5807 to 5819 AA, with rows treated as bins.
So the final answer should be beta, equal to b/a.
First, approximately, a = 92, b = 95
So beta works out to 1.03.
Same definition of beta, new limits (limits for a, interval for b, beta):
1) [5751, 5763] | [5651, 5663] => 0.97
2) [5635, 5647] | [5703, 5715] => 0.86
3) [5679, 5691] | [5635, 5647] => 1.58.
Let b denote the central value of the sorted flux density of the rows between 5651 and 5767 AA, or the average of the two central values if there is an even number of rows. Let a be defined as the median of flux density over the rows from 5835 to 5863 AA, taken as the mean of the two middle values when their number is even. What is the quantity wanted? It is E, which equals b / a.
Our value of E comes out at 1.11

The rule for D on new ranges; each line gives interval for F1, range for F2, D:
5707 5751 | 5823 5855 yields -2.0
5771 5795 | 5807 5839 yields -2.1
